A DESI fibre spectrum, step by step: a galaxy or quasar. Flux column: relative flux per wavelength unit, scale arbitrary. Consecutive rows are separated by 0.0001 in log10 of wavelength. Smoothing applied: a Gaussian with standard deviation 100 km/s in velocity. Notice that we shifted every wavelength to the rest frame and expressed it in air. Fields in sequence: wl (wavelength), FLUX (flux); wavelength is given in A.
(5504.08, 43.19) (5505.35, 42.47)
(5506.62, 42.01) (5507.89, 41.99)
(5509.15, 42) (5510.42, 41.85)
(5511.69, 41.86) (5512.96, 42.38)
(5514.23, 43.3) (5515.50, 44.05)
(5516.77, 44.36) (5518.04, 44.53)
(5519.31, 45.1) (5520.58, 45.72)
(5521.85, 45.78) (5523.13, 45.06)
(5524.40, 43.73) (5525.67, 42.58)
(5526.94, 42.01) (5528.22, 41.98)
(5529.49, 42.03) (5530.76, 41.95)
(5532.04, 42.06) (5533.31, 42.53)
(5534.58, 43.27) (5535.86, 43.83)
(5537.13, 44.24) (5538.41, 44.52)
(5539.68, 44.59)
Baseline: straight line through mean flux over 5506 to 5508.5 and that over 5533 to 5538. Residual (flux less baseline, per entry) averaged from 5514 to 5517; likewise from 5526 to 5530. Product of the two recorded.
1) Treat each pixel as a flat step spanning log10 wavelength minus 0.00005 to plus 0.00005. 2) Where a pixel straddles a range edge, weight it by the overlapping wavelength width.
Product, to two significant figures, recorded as -1.6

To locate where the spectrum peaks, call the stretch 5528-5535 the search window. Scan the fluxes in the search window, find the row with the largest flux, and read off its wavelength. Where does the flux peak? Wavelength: 5534.58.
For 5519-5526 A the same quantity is 5521.85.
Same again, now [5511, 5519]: 5518.04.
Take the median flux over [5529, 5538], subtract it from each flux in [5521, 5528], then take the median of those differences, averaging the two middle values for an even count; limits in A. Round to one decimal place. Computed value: 1.2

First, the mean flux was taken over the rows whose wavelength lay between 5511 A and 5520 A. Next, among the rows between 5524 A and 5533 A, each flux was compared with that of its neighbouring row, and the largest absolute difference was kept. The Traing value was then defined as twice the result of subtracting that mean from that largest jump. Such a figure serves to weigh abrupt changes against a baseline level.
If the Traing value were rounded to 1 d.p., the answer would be -85.0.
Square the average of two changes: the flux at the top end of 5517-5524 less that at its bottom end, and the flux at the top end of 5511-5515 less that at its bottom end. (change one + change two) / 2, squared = 1.0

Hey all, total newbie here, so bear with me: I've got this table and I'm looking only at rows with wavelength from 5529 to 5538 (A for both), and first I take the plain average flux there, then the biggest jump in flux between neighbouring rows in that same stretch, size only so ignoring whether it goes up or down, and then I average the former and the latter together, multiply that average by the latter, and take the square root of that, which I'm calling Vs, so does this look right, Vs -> 4.0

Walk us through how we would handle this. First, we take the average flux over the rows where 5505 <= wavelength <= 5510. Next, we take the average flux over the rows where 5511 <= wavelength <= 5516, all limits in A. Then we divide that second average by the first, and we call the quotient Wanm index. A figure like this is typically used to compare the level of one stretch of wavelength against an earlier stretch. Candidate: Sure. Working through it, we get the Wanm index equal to 1.02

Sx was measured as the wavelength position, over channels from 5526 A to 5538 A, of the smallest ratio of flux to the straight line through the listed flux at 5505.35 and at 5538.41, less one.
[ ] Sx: 5530.76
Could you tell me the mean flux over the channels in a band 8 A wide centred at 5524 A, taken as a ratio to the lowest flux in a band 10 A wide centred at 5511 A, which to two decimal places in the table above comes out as 1.05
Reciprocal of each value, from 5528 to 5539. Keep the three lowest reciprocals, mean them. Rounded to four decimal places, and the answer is 0.0226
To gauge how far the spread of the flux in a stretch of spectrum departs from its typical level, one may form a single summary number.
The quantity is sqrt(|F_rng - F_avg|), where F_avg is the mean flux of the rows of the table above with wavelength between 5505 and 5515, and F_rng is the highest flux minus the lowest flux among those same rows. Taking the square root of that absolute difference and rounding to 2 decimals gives 6.39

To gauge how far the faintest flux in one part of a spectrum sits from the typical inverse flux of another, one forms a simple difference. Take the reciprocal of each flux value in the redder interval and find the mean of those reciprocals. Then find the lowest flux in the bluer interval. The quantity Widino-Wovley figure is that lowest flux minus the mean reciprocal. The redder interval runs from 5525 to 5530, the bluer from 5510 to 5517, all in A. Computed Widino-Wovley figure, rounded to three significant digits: 41.8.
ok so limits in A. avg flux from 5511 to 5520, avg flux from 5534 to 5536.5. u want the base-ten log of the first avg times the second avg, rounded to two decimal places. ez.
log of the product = 3.28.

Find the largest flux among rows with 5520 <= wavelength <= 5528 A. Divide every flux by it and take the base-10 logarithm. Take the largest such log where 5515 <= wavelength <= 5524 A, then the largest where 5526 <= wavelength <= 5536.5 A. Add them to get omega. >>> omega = -0.019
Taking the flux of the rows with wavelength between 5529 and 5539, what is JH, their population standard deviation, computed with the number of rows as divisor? 1.0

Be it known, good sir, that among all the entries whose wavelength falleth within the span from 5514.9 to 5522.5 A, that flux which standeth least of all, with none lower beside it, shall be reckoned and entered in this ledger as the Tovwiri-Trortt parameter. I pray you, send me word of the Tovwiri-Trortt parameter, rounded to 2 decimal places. 44.05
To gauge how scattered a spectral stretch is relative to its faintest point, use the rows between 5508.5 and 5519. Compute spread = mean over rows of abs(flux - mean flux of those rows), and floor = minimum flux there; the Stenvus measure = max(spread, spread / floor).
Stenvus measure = 1.02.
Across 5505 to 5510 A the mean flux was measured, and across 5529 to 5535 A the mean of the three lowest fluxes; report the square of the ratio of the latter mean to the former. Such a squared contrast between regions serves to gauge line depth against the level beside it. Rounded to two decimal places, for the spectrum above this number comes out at 1.00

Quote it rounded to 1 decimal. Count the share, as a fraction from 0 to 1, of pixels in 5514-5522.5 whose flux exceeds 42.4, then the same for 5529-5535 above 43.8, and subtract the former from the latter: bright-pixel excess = -1.0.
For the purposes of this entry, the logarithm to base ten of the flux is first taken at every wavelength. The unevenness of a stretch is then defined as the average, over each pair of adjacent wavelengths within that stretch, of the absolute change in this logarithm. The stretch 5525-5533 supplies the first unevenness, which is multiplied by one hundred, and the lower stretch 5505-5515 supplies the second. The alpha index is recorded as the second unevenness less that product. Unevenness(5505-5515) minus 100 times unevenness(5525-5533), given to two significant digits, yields -0.17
